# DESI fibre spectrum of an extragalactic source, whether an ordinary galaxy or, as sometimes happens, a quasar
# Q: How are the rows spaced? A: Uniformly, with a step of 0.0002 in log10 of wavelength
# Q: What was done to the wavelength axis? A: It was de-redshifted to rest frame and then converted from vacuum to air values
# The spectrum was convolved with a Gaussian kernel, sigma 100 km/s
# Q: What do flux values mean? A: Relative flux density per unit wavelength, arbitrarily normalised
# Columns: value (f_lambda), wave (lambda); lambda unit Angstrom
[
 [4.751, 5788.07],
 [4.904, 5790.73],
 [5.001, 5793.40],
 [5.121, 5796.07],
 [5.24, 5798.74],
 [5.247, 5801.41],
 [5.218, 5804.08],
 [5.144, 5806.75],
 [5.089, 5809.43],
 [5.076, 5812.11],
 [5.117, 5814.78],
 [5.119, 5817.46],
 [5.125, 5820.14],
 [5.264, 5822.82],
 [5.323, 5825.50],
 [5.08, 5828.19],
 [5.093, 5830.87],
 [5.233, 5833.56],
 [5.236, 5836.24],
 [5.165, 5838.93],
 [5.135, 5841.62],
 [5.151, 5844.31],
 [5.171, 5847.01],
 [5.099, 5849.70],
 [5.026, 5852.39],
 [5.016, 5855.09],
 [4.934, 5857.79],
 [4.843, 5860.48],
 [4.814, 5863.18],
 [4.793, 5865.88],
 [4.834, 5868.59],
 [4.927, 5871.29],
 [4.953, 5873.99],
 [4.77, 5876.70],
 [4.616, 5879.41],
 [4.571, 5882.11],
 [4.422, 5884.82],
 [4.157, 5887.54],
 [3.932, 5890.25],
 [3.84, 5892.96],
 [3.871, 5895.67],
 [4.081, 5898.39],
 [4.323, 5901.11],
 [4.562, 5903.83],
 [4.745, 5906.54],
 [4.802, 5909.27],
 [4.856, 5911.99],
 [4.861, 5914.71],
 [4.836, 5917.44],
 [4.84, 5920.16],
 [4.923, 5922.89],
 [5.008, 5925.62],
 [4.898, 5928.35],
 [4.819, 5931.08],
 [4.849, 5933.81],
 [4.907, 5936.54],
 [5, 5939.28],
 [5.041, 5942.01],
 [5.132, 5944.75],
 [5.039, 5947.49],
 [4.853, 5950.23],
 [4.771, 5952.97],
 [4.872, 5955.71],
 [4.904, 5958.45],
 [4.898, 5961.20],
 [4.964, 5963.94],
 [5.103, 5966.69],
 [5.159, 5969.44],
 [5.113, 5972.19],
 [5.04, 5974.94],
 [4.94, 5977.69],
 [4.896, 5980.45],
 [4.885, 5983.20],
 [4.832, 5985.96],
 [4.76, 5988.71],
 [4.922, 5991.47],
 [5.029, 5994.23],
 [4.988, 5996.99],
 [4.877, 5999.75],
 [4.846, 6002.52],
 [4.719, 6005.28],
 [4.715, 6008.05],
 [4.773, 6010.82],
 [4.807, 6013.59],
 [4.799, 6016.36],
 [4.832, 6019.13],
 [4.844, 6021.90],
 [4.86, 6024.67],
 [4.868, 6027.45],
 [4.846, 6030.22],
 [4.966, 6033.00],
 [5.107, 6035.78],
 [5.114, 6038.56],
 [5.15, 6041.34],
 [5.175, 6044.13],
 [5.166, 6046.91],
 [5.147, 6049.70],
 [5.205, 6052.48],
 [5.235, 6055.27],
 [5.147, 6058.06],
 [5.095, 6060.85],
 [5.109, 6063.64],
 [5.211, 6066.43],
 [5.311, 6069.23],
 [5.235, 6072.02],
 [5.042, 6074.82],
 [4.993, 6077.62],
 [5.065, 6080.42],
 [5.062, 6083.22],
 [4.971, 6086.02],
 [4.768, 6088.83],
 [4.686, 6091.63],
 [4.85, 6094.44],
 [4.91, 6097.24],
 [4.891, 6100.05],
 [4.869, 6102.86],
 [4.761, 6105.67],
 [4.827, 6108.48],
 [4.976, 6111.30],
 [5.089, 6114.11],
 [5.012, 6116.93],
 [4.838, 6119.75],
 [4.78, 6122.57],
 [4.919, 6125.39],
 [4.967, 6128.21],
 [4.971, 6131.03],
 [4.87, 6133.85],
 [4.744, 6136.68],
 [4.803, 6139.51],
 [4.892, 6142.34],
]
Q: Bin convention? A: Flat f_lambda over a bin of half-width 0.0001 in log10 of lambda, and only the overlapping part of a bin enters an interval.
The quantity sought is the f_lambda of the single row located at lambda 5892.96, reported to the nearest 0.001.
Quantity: 3.840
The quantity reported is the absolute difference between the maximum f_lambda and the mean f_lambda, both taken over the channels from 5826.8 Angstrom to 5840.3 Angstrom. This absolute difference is 0.075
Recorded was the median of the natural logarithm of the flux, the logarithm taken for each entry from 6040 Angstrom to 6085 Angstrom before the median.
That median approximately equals 1.64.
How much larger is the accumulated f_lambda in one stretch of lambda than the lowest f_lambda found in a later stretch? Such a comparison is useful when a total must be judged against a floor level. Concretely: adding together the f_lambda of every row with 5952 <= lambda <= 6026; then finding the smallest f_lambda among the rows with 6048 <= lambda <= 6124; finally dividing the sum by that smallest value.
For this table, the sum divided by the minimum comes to 28.2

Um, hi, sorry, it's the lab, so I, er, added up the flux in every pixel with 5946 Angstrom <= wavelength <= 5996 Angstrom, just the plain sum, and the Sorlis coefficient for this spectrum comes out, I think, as 89.0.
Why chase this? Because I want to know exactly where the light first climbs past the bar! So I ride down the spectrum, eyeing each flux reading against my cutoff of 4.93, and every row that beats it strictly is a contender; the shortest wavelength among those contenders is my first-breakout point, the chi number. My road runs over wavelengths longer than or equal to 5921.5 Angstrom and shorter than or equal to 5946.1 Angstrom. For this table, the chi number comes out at 5925.62 Angstrom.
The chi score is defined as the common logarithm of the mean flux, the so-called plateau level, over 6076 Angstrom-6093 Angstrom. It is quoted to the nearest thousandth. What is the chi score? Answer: 0.692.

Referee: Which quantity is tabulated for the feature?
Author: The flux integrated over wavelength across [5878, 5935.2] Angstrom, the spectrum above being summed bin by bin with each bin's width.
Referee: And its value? 261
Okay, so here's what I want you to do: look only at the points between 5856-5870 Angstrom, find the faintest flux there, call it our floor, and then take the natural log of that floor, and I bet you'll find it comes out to 1.57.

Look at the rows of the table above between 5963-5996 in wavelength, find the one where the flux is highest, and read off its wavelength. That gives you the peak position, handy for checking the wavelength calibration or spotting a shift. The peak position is 5969.44 Angstrom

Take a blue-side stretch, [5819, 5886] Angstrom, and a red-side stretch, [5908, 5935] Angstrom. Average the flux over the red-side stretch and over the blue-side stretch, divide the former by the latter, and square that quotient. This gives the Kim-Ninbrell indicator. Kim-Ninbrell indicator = 0.95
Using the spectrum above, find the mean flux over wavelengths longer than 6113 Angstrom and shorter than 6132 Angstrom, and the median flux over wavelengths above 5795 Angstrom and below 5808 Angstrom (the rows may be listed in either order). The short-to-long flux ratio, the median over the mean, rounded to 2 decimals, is 1.06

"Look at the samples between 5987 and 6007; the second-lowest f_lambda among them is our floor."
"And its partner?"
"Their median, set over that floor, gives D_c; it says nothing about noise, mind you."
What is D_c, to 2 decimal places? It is 1.02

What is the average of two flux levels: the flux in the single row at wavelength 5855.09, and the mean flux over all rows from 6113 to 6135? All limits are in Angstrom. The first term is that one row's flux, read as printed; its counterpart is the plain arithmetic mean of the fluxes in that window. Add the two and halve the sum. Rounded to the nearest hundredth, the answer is 4.97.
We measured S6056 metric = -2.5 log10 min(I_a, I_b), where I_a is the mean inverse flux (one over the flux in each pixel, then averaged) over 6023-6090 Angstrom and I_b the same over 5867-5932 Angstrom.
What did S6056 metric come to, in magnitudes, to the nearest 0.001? 1.763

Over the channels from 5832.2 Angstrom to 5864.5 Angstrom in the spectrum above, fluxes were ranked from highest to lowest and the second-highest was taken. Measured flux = 5.233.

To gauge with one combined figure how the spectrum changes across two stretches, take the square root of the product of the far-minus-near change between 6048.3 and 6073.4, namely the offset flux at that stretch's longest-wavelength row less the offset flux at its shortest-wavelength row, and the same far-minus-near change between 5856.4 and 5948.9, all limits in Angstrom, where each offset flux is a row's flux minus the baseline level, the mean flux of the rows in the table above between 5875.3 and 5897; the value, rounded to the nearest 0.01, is 0.10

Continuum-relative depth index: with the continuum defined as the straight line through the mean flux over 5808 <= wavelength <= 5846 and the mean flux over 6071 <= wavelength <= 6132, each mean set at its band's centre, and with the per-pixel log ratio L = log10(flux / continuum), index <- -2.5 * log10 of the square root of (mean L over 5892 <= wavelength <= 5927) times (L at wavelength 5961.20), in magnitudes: 4.0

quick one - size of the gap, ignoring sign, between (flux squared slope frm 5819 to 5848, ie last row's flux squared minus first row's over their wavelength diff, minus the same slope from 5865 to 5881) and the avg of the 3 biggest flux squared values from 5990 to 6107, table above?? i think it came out 27.5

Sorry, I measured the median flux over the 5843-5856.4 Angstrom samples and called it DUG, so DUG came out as 5.1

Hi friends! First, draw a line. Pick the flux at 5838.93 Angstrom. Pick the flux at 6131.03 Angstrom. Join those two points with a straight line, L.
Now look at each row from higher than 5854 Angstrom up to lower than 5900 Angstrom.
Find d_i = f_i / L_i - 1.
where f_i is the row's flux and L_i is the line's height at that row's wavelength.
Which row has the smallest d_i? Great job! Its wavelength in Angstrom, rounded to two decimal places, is 5892.96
